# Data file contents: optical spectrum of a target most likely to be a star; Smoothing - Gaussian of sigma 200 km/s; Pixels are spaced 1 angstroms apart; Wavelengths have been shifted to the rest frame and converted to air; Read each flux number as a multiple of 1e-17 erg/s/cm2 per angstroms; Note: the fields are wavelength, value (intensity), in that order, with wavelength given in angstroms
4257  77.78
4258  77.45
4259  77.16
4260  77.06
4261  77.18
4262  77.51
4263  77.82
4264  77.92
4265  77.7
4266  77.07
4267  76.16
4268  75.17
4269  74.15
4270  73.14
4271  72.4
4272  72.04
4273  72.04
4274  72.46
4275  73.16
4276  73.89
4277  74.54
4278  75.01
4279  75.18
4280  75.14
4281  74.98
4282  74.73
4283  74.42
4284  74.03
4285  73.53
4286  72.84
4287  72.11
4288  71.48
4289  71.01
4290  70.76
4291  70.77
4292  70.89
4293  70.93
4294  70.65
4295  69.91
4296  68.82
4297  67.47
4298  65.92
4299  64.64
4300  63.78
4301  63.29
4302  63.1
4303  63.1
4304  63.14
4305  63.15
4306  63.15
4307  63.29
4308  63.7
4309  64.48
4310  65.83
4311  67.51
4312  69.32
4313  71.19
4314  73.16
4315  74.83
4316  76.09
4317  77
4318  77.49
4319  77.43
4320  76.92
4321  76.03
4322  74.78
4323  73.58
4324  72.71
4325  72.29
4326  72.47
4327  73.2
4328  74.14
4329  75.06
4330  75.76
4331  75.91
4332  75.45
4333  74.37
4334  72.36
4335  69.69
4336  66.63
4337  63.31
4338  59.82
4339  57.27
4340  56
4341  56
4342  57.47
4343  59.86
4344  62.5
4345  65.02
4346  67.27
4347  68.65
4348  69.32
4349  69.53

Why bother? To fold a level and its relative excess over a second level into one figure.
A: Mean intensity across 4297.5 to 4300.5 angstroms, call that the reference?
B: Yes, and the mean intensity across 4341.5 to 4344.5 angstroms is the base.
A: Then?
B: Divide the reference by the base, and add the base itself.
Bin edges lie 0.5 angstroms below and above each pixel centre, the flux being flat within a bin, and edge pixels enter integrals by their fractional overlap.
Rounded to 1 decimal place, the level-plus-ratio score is 61.0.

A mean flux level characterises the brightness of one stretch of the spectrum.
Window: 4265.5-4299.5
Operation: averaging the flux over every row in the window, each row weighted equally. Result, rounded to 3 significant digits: 72.4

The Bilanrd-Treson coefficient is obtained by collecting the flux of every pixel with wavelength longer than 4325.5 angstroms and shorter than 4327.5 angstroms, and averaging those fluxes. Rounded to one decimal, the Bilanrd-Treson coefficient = 72.8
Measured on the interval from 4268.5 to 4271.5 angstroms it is 73.2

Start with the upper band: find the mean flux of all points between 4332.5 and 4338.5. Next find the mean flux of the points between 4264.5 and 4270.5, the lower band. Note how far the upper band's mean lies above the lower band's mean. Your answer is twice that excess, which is -16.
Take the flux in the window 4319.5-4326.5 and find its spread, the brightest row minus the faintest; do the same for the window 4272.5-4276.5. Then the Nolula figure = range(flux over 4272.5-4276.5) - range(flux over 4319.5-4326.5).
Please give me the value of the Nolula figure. -2.8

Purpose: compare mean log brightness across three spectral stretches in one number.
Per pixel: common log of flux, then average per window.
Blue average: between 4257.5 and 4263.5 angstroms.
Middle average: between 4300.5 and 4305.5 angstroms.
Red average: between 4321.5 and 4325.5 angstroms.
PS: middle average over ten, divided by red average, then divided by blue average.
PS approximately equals 0.0511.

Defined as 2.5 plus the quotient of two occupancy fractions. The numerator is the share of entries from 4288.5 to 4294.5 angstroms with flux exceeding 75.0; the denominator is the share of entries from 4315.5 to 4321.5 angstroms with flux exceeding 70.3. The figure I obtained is 2.50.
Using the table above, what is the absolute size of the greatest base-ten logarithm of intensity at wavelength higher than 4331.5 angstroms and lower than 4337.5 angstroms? 1.88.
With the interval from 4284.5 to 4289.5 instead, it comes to 1.87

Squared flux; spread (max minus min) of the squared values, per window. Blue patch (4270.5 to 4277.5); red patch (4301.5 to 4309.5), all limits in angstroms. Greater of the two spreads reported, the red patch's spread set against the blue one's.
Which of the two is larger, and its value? 366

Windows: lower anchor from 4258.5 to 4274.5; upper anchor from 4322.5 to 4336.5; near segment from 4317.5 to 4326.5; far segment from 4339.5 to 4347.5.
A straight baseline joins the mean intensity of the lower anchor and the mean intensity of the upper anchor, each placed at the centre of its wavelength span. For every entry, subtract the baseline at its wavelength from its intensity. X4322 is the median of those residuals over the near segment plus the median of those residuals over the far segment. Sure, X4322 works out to -10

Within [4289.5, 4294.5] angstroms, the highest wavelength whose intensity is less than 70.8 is 4294 angstroms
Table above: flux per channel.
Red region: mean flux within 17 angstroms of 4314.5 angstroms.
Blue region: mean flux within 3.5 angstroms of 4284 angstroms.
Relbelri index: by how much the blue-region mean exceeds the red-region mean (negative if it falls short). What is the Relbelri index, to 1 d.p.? 3.6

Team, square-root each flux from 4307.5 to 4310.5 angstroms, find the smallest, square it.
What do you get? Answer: 64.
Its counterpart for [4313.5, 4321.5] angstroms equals 73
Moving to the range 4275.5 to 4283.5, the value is 74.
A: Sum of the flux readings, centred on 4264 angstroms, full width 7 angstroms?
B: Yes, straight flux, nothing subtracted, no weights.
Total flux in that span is 541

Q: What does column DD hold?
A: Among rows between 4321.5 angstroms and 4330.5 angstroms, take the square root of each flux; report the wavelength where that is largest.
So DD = 4330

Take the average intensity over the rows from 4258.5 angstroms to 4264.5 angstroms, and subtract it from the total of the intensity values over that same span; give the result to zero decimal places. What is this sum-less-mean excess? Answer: 387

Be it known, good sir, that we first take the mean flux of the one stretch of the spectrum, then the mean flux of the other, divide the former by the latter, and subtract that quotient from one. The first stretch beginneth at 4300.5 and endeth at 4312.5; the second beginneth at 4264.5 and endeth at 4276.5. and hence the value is 0.13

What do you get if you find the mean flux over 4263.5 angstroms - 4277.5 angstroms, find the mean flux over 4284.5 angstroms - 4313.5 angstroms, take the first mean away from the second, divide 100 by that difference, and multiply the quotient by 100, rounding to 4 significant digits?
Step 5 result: -1462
